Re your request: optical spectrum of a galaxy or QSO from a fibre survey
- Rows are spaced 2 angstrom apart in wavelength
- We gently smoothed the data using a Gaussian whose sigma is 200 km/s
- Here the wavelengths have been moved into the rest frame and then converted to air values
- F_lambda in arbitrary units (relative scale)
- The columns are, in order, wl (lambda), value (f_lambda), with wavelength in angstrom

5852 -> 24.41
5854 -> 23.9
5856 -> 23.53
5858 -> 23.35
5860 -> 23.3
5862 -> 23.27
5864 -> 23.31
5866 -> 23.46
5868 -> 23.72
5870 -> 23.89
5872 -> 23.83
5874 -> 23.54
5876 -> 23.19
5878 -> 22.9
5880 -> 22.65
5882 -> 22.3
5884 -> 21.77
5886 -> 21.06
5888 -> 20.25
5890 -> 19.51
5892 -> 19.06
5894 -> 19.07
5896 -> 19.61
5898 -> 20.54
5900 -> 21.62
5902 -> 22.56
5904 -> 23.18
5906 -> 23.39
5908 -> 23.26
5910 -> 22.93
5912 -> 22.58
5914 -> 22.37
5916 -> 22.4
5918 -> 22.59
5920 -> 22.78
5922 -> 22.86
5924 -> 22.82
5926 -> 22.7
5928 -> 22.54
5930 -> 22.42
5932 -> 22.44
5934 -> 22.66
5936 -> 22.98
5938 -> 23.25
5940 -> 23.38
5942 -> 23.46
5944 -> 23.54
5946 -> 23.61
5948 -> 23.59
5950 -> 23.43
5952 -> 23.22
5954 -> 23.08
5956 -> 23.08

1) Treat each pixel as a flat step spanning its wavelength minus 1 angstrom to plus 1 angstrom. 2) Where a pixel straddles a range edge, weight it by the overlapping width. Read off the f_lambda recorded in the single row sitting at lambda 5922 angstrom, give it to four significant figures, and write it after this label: 22.86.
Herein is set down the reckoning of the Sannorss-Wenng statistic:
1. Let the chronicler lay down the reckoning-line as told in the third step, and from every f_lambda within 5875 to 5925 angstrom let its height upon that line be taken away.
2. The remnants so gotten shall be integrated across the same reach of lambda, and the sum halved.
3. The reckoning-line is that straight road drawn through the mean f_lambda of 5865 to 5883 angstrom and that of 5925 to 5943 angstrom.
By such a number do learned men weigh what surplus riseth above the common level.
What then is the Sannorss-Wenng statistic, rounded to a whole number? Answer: -30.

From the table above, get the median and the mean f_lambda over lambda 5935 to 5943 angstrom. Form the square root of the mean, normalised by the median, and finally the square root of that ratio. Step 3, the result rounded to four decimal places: 0.4549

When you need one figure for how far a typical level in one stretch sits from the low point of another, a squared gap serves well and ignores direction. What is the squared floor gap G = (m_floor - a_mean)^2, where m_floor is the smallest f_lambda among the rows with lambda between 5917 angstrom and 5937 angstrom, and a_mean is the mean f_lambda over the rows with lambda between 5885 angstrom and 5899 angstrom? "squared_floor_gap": 6.5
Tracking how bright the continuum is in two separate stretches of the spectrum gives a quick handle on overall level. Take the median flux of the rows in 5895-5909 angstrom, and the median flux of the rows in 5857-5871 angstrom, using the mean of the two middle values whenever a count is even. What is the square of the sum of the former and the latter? 2108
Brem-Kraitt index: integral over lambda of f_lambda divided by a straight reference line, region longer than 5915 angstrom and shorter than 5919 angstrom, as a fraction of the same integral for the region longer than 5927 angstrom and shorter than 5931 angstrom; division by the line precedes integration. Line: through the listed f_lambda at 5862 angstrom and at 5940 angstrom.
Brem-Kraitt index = 1.00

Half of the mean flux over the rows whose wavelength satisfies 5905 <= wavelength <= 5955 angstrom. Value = 11.5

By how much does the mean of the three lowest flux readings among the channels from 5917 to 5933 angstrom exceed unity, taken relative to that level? 21.5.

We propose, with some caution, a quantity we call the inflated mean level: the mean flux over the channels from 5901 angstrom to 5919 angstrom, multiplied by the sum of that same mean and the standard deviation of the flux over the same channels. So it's 529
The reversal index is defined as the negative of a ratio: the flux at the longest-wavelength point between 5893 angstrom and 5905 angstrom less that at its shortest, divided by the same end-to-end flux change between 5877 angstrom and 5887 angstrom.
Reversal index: 2.2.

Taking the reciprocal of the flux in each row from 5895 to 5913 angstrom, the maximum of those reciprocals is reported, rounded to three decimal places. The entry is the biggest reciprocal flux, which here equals 0.051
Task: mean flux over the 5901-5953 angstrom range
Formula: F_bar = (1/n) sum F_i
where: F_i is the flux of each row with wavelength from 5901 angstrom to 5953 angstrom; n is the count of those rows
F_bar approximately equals 23.0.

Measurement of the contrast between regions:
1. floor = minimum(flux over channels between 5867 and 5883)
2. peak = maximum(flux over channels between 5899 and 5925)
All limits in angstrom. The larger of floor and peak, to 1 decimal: 23.4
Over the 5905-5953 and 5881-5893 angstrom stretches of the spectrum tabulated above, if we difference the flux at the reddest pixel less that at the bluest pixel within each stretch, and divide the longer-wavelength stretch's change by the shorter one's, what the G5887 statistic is 0.05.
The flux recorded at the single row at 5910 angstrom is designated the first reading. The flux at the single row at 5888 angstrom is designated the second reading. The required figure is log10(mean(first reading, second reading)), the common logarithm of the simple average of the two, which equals 1.33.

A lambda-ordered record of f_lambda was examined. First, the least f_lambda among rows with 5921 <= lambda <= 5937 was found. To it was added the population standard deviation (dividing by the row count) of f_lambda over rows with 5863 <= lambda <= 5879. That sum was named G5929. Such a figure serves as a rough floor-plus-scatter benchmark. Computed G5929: 22.7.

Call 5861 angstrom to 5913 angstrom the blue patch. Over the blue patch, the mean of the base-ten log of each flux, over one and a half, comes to 0.896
